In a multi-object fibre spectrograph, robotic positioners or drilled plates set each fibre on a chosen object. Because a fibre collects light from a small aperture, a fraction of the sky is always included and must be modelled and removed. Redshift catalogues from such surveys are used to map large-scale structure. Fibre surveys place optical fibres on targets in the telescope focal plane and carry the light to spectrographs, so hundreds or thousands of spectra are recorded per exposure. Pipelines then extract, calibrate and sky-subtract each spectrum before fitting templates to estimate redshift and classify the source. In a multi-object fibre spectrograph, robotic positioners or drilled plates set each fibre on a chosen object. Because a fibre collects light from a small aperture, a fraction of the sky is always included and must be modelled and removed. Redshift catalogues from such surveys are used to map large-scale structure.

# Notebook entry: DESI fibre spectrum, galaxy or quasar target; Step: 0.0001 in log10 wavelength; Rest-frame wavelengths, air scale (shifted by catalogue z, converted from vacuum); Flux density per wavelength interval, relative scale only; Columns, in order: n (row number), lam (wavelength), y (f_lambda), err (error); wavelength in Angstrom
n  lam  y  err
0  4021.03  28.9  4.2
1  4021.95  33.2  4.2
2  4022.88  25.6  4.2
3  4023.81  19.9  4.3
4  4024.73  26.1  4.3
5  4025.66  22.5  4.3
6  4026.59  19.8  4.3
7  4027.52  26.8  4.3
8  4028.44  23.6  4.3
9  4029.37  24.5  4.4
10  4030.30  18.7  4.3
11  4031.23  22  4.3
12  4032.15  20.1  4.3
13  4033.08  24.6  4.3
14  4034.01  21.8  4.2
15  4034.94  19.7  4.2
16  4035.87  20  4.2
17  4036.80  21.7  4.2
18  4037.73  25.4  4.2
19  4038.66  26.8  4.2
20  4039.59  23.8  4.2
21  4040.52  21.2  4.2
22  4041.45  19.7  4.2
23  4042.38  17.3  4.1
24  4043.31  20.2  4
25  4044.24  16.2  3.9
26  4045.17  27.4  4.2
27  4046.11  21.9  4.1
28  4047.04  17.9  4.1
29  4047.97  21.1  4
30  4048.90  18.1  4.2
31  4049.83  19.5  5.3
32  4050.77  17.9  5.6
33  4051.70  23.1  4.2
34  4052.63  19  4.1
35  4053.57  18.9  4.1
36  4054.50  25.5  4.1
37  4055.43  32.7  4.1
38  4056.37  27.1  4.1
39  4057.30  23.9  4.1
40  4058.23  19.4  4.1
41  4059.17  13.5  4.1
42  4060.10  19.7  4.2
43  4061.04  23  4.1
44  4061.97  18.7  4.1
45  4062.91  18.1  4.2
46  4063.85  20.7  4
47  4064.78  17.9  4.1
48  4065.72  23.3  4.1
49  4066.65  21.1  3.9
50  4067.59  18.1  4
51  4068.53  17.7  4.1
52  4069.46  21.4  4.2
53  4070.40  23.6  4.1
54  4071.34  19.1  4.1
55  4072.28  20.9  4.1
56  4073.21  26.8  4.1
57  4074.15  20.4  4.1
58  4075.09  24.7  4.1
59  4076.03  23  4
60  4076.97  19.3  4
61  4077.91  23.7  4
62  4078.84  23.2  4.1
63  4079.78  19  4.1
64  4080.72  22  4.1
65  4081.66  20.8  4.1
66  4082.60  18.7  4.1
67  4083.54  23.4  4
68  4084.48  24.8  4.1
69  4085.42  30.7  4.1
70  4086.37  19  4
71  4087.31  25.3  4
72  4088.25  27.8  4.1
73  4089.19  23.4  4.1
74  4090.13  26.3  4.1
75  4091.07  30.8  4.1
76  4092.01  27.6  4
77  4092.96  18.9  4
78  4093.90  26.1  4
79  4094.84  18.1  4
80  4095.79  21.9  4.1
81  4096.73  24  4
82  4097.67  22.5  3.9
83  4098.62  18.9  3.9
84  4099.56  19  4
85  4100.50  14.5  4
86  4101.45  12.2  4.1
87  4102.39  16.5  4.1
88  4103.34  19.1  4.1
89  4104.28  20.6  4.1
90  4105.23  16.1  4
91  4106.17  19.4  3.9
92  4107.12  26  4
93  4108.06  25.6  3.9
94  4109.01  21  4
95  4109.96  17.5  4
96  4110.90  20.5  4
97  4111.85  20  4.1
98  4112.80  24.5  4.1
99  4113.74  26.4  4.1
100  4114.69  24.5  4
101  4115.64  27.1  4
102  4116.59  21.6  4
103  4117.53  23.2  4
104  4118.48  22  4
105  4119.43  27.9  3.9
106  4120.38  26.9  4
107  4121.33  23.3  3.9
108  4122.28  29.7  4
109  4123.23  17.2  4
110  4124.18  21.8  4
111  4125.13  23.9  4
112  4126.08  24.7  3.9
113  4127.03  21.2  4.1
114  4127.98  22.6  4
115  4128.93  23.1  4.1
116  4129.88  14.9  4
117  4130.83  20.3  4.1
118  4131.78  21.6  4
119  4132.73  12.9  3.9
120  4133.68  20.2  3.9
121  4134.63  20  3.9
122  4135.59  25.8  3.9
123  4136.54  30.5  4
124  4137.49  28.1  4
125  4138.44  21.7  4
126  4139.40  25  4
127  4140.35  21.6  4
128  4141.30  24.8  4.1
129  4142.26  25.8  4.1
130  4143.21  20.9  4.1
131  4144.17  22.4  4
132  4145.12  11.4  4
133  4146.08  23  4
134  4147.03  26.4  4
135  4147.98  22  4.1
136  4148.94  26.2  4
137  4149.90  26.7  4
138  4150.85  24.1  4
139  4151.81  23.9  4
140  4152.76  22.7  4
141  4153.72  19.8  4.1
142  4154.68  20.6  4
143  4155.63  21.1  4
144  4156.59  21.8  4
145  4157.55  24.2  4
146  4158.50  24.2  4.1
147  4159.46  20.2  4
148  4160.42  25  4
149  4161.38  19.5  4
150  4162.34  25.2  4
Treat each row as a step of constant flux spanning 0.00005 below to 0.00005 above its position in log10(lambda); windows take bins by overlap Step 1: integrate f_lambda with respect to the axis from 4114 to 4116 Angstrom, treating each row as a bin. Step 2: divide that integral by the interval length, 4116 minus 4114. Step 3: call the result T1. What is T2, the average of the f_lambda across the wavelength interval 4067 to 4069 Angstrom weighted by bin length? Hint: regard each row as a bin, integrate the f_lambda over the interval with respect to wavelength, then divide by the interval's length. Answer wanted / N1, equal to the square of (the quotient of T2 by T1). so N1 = 0.50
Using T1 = 25.7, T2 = 18.1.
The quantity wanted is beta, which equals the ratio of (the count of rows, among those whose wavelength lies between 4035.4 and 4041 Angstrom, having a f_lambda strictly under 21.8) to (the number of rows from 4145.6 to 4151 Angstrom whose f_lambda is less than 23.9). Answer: 1.5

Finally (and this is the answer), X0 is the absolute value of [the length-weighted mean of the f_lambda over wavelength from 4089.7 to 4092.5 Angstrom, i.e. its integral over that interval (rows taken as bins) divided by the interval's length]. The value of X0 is 28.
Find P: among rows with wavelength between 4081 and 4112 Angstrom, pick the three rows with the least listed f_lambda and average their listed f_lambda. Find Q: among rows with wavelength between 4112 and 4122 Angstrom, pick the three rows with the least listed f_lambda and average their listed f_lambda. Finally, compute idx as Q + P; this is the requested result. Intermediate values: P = 14.3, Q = 22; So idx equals 36.5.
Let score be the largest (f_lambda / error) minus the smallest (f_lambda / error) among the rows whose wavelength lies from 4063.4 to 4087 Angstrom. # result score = 3.2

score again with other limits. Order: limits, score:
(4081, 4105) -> 4.5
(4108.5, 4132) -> 3.7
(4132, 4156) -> 4.8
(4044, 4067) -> 4.8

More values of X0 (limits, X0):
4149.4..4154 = 24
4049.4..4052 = 20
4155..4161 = 23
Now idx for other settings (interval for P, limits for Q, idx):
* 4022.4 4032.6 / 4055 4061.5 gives 37.0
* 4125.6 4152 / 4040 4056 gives 30.2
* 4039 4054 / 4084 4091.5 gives 39.5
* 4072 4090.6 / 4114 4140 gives 33.9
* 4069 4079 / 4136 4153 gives 37.6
